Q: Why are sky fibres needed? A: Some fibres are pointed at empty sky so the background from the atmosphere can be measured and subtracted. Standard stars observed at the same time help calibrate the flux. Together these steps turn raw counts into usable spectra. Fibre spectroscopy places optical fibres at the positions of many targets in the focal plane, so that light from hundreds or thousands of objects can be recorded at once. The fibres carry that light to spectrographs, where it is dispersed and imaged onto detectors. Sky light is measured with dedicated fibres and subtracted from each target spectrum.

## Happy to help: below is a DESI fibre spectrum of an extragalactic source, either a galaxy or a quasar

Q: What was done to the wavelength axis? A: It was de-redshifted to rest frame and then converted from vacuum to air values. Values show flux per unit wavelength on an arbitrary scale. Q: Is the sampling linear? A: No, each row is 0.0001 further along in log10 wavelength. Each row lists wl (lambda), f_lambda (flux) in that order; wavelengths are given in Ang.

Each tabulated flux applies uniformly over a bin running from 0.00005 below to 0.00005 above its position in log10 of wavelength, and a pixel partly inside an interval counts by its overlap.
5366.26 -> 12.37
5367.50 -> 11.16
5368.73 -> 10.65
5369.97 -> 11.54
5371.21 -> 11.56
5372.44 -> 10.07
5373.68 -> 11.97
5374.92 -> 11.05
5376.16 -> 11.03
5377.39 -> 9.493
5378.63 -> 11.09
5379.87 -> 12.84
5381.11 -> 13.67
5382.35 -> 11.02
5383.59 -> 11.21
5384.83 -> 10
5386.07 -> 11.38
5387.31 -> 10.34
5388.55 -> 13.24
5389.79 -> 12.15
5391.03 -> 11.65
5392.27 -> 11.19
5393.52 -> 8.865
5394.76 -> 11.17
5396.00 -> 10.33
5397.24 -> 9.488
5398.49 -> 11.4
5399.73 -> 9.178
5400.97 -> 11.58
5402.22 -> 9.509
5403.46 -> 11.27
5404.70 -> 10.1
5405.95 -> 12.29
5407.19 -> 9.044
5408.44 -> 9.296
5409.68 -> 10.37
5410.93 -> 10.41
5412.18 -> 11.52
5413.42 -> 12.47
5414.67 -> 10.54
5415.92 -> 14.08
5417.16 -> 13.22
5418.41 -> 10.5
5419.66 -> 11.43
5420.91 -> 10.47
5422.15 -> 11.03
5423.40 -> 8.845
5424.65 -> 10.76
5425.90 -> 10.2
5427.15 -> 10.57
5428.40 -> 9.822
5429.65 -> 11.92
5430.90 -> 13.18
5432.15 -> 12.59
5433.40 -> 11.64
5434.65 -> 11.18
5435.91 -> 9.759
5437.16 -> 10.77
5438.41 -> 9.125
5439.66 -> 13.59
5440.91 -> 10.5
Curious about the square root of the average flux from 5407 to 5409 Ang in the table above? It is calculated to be 3.03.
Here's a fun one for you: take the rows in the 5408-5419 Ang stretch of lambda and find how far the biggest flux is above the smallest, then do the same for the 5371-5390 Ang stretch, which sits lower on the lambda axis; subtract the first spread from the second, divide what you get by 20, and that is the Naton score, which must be -0.03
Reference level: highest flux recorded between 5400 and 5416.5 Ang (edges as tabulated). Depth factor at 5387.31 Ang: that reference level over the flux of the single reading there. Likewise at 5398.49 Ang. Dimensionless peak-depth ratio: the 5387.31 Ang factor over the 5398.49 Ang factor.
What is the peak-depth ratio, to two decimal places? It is 1.10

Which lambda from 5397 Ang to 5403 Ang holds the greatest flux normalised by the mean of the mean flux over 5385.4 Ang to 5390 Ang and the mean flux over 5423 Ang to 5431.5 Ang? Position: 5400.97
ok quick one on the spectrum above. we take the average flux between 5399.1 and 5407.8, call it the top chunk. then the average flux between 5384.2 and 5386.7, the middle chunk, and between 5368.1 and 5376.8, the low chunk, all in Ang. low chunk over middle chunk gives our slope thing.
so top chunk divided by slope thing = 10.0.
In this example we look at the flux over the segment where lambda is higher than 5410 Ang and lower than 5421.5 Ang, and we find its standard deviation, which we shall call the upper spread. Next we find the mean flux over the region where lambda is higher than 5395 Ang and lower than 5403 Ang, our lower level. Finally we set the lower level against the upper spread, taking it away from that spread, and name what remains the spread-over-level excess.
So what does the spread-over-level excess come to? -9.0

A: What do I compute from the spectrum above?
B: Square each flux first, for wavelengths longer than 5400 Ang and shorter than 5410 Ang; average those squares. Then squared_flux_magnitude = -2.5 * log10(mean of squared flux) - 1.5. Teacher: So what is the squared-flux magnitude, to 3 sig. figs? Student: -6.60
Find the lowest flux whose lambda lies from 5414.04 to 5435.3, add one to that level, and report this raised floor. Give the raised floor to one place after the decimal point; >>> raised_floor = 9.8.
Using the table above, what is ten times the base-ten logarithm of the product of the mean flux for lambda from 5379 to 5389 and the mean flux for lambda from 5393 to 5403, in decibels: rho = 20.8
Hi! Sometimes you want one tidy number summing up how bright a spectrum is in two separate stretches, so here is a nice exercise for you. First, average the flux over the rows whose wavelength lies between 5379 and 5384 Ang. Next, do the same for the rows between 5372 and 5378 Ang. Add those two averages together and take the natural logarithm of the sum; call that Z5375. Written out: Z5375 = 3.13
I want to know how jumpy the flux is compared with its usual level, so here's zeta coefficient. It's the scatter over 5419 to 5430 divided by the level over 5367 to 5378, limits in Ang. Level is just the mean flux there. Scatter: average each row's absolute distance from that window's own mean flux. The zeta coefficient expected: 0.059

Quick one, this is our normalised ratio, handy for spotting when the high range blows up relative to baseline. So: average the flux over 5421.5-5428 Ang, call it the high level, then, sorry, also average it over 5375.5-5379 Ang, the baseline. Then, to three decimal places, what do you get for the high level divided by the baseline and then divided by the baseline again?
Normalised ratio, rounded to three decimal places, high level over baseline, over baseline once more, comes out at 0.093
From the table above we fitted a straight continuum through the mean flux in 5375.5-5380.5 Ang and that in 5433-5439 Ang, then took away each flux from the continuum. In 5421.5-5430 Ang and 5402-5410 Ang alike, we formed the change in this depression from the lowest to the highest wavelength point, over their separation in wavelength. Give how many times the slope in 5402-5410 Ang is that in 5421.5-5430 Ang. 1.0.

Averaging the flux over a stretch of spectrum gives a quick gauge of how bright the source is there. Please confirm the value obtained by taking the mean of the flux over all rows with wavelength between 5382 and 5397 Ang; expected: 11.0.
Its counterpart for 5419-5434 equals 11.0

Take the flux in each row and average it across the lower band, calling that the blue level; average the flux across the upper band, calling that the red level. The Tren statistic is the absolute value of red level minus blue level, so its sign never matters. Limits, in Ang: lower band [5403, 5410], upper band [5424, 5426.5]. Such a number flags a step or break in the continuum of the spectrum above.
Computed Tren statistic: 0.1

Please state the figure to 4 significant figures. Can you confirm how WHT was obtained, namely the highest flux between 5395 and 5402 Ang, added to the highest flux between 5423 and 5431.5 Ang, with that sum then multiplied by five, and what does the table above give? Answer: 123.8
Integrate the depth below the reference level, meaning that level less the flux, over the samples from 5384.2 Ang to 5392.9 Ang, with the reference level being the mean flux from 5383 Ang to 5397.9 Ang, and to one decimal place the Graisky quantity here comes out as -4.4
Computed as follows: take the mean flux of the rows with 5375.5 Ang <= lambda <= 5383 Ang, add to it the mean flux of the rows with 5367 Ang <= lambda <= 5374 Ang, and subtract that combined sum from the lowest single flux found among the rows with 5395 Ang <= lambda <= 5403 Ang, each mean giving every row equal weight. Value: -13.5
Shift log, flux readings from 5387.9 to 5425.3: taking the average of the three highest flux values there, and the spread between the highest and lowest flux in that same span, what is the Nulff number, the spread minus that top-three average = -8.3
